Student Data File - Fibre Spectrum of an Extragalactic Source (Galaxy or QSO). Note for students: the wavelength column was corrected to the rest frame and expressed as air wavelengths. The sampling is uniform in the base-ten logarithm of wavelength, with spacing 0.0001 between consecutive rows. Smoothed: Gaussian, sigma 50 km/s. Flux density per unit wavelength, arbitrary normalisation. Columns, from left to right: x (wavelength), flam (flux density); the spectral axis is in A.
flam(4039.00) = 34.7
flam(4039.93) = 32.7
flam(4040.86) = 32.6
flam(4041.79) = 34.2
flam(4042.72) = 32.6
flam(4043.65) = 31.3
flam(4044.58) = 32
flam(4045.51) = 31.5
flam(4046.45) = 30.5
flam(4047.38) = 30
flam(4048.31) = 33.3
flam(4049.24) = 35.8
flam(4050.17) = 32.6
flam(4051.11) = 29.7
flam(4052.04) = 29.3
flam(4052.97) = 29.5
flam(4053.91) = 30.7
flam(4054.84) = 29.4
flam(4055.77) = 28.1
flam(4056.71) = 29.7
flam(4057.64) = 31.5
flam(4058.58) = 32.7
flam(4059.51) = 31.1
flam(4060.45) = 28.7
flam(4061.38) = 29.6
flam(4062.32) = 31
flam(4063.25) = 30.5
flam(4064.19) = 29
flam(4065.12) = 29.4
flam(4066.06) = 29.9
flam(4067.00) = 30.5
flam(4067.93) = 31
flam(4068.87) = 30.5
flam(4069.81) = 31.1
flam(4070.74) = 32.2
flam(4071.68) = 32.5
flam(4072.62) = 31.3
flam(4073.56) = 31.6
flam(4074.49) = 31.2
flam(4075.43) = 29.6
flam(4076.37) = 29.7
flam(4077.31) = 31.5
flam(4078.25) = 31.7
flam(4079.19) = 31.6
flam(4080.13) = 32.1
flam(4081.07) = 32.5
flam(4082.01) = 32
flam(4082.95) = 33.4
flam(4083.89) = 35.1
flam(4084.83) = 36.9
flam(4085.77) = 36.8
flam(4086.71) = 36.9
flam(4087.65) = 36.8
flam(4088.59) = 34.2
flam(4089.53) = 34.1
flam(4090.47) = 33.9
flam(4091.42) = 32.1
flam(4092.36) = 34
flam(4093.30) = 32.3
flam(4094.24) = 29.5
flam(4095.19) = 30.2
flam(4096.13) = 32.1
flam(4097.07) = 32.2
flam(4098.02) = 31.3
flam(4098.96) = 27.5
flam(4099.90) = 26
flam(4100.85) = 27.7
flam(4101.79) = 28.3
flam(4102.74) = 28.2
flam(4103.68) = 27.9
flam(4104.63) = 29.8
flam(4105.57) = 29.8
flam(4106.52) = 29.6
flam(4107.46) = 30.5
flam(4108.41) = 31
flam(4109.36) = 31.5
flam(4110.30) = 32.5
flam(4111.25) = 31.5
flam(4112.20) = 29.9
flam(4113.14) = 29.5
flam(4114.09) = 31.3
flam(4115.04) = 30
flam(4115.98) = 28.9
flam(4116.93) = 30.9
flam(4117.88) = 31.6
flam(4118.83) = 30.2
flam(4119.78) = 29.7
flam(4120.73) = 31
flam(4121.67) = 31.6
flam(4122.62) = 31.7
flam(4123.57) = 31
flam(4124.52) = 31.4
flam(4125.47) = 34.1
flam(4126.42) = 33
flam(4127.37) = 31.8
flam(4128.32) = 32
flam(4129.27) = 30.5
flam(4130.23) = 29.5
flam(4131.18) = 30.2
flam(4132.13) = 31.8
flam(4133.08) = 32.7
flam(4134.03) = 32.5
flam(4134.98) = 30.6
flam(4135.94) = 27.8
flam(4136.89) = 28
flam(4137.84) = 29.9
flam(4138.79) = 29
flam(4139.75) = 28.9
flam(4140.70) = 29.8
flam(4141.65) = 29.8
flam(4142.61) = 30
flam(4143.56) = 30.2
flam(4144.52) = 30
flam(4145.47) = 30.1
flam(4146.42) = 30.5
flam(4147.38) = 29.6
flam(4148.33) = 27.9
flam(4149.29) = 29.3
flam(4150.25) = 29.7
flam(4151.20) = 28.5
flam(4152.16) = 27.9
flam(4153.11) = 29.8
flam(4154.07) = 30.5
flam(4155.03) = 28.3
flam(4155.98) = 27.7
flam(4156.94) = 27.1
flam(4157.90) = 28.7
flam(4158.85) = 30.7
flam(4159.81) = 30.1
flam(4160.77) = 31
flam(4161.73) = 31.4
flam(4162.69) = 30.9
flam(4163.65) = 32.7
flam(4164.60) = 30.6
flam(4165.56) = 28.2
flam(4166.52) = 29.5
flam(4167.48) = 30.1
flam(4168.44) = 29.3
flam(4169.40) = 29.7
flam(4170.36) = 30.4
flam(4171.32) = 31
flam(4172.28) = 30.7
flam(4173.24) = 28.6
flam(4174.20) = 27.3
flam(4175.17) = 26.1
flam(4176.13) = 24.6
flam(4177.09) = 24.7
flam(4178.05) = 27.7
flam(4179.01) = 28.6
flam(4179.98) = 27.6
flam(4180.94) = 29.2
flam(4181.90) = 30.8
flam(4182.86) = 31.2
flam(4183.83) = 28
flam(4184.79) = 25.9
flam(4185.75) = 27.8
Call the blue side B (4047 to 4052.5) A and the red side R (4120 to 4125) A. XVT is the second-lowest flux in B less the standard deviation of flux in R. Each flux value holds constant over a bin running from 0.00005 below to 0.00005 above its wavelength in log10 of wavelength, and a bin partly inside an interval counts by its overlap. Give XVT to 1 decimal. 29.4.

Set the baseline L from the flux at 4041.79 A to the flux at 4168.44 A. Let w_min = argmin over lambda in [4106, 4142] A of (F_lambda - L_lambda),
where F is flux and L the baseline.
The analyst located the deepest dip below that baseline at 4135.94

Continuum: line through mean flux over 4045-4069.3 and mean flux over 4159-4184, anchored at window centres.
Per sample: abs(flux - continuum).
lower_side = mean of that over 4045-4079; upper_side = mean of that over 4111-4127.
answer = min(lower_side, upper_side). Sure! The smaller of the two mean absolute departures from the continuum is 1.15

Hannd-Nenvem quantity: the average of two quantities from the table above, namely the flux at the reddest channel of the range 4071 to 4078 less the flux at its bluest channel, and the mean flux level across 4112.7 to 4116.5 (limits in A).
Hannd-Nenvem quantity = 14.5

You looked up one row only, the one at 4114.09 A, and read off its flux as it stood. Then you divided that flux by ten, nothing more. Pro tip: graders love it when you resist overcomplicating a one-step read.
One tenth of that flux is 3.13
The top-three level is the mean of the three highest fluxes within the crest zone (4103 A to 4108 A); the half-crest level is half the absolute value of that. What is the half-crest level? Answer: 15.0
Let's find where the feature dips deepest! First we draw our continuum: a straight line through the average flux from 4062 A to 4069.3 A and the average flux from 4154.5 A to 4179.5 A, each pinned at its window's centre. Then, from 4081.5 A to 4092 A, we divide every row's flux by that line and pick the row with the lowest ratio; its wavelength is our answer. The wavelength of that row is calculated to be 4082.01 A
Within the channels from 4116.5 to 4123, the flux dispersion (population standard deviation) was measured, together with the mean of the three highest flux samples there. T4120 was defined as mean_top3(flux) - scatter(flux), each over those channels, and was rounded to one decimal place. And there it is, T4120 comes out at 30.9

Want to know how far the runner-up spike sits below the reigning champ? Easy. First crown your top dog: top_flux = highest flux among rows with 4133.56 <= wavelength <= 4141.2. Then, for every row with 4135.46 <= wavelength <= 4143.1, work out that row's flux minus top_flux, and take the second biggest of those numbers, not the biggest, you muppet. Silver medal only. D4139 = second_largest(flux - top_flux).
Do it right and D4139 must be -2.6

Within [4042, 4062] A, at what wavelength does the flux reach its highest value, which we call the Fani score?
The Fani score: 4049.24 A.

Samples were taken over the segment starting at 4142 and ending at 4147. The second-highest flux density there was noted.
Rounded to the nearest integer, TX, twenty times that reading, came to 604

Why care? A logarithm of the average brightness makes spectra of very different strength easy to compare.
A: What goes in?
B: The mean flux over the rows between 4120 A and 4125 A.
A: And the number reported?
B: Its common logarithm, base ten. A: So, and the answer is 1.50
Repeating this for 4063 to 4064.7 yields 1.47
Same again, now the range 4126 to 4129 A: 1.51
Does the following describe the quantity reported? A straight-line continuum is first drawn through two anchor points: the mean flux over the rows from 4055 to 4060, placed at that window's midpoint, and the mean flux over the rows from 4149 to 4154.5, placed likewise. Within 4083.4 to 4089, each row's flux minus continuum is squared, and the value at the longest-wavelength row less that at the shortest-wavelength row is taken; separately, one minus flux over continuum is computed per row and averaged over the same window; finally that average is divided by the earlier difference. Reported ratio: 0.026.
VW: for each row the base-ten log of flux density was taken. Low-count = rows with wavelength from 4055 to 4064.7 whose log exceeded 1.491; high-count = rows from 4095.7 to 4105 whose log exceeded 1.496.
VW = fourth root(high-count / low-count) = 0.84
